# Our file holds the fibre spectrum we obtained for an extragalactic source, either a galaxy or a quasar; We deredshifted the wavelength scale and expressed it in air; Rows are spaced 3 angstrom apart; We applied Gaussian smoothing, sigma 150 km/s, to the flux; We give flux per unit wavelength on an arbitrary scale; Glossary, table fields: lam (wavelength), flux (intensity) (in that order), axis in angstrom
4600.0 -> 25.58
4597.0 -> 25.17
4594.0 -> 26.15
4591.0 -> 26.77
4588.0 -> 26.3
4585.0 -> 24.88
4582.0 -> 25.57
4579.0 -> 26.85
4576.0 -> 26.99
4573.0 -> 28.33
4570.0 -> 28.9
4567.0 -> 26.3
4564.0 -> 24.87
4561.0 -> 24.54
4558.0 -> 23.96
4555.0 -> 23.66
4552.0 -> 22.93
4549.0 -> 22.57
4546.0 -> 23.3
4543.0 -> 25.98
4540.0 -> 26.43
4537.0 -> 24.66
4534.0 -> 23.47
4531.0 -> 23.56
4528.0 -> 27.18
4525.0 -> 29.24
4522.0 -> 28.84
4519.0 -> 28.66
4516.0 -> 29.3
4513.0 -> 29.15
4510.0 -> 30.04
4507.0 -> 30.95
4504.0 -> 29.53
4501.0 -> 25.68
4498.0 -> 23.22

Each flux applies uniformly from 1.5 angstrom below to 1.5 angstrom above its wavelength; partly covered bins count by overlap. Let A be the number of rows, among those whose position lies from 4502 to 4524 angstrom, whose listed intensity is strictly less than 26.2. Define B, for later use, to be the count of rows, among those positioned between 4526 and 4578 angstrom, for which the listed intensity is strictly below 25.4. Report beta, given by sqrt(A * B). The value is 0.00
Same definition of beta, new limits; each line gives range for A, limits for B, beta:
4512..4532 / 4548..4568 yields 2.45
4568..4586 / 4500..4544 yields 2.45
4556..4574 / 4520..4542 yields 3.00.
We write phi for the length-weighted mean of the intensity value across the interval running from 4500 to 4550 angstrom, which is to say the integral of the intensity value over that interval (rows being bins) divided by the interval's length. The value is 27.0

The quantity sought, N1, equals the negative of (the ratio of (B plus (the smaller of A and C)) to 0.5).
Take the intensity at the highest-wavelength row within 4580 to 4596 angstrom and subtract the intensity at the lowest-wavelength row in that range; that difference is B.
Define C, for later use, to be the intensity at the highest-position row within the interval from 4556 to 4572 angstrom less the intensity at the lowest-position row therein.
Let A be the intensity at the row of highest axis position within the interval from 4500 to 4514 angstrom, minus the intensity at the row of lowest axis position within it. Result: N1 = -8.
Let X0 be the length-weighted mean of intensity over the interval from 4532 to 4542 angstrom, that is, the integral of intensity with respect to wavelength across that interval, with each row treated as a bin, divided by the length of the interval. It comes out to 24.8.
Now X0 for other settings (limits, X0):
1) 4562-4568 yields 25.4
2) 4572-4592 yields 26.5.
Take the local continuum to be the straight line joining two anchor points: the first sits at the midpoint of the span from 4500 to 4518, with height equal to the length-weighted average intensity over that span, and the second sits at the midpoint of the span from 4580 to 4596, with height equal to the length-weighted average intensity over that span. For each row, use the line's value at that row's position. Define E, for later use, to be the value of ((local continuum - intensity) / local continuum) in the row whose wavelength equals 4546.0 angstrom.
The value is 0.16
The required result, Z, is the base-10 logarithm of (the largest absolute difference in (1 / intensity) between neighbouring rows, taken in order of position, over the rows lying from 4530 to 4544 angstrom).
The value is -2.6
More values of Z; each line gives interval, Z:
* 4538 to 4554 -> -2.4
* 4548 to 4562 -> -2.9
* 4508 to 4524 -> -3.0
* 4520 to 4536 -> -2.2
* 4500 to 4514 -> -2.3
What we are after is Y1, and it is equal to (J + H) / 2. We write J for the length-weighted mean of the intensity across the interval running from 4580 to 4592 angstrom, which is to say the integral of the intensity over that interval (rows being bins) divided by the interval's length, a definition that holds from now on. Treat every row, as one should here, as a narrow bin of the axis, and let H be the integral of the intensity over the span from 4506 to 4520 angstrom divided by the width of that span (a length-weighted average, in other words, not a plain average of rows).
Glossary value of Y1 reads 27.7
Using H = 29.6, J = 25.9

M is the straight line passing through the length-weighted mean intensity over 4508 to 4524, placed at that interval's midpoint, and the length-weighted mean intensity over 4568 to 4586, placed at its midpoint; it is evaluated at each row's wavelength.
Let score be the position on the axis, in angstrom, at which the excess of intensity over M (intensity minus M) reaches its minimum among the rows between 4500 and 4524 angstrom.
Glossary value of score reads 4501.0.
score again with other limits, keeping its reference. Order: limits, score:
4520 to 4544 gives 4531.0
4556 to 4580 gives 4558.0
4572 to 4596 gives 4585.0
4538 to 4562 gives 4549.0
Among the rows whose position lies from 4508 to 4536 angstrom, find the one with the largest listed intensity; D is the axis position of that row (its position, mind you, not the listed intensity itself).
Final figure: 4510.0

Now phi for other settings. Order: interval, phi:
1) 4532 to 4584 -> 25.2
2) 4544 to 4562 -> 23.5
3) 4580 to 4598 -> 25.9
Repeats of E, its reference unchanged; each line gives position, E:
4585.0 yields 0.05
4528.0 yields 0.04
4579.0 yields -0.02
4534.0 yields 0.17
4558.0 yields 0.12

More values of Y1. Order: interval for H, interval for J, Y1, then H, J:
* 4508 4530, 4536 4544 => 27.3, 28.8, 25.7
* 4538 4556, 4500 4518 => 26.7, 24.2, 29.2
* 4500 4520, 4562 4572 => 27.9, 29.1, 26.7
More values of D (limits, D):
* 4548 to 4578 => 4570.0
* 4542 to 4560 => 4543.0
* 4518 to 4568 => 4525.0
